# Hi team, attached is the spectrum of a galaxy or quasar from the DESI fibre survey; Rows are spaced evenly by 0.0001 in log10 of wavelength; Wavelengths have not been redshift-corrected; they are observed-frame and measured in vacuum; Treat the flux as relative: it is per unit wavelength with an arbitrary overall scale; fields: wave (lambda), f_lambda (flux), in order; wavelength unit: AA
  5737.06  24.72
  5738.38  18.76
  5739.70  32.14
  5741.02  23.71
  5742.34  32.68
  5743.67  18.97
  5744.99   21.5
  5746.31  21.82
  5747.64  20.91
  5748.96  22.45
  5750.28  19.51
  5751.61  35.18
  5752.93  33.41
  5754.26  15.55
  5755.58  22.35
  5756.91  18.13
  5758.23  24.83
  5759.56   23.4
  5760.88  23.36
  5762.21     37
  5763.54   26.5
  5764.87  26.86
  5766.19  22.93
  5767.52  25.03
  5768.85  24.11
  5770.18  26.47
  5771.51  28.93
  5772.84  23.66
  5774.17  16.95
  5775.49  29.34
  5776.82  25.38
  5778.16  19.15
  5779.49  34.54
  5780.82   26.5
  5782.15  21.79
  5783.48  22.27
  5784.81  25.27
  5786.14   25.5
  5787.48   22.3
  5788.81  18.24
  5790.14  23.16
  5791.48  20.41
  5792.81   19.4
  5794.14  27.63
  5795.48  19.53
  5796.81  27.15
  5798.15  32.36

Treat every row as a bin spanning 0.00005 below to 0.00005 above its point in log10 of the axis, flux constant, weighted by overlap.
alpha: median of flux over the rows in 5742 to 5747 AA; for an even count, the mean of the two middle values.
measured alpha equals 22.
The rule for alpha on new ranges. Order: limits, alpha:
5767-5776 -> 25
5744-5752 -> 22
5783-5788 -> 24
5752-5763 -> 23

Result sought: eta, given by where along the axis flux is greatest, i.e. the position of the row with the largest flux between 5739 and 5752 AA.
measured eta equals 5751.61 AA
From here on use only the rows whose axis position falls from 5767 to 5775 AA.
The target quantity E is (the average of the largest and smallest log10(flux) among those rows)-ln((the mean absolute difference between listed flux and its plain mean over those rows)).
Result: 0.38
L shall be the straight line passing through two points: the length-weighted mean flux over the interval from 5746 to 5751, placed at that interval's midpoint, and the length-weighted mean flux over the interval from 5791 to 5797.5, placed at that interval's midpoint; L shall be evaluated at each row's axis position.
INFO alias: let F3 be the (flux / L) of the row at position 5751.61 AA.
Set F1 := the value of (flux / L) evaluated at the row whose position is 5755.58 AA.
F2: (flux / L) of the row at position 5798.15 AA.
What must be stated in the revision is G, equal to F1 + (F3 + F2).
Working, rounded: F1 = 1.04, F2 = 1.40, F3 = 1.65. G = 4.1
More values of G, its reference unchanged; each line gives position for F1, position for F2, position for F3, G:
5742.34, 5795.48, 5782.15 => 3.4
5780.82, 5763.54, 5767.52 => 3.5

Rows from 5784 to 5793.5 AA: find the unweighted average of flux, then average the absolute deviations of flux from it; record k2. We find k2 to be 2.3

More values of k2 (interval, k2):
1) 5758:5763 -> 4.9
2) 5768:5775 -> 3.0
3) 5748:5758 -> 6.0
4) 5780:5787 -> 1.8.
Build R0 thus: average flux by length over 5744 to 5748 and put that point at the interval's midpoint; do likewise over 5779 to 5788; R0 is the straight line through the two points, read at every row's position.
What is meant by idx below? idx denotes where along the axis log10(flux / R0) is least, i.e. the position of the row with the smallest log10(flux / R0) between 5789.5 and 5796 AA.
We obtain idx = 5795.48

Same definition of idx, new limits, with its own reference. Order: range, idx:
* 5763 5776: 5774.17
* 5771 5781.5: 5774.17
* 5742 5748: 5743.67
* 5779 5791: 5788.81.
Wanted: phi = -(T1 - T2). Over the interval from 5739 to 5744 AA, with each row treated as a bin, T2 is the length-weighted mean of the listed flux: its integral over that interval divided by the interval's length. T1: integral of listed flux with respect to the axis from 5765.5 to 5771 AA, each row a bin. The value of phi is -109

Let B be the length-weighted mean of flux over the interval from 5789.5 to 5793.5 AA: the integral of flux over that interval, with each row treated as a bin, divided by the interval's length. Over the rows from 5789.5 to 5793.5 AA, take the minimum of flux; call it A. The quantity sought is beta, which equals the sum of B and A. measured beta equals 40.4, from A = 19.4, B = 21.0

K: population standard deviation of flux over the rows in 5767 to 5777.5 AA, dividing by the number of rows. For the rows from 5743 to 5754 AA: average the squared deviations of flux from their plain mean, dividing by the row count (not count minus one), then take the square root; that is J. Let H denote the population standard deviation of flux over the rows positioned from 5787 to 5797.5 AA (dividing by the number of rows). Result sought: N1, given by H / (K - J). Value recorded -1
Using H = 3.3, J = 6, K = 3.6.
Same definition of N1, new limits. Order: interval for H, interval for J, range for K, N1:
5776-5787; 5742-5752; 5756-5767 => -6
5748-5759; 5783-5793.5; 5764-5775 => 7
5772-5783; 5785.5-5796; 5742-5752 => 2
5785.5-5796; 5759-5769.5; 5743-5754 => 2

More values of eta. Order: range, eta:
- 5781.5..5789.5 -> 5786.14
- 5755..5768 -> 5762.21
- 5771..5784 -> 5779.49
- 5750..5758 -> 5751.61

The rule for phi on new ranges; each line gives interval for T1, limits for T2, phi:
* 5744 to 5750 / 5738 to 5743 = -101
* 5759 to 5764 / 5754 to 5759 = -118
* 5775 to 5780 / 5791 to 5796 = -112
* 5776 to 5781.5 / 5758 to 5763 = -118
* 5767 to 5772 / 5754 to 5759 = -110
